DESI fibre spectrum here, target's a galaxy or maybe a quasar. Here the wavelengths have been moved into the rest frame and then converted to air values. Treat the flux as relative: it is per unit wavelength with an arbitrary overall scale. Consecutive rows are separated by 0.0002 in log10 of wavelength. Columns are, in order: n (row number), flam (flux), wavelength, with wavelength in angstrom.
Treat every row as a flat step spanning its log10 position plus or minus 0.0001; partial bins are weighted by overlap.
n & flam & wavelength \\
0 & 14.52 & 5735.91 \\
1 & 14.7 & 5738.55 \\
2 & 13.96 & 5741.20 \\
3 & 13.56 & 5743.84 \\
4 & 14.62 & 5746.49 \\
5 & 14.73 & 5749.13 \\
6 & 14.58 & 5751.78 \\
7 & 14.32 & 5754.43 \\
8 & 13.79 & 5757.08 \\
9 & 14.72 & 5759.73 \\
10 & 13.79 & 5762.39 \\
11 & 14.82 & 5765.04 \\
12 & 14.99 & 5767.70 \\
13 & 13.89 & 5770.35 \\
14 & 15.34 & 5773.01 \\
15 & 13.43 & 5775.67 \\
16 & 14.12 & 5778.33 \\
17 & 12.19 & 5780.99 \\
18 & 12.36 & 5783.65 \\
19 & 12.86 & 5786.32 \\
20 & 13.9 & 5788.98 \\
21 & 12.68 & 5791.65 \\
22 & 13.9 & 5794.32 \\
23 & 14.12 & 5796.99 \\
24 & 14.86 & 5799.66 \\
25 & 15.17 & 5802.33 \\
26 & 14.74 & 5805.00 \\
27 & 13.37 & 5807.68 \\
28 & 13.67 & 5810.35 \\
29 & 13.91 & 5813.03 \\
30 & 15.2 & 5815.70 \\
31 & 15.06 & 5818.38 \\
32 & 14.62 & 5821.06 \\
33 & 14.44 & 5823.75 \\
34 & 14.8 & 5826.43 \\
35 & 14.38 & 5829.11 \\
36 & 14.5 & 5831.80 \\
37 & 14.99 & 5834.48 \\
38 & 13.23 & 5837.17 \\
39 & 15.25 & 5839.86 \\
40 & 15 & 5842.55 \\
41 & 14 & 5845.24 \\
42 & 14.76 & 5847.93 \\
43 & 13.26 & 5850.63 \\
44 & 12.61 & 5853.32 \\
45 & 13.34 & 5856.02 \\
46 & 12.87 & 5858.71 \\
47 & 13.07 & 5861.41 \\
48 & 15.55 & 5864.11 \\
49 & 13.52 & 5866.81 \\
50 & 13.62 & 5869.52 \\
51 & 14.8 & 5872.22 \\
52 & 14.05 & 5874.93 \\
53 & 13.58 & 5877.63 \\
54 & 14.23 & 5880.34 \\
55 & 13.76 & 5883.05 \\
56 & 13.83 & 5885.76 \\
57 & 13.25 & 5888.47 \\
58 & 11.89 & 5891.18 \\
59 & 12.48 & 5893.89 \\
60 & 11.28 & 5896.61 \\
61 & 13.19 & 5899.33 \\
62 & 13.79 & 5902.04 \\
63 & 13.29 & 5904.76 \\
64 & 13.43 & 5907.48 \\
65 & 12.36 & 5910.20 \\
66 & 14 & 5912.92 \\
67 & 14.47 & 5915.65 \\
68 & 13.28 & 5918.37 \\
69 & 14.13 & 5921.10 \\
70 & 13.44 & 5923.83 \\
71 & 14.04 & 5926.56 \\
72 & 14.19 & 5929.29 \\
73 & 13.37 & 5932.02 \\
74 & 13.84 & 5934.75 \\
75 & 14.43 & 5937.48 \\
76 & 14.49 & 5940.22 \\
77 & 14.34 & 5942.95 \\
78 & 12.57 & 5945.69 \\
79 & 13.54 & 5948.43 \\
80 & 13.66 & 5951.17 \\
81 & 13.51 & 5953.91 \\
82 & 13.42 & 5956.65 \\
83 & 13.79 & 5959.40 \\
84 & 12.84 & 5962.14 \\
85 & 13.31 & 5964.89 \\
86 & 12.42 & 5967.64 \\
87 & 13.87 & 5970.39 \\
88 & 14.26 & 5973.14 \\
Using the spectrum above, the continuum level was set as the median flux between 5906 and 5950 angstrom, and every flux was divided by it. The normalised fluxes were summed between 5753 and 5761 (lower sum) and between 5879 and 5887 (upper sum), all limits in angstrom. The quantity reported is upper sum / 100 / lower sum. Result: 0.0098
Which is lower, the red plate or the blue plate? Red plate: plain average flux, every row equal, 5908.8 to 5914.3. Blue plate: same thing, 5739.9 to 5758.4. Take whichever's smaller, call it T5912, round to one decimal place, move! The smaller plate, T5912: 13.2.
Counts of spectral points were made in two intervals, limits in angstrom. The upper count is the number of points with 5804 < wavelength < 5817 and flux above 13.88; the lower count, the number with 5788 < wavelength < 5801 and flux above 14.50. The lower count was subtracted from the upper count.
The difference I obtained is 2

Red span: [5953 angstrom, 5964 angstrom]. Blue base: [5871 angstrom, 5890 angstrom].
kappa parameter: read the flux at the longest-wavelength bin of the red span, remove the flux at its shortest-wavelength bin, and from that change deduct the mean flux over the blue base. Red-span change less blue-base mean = -14.6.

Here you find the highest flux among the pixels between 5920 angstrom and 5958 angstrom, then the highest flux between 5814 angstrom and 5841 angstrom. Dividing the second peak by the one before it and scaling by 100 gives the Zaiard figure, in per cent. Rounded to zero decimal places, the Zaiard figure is 105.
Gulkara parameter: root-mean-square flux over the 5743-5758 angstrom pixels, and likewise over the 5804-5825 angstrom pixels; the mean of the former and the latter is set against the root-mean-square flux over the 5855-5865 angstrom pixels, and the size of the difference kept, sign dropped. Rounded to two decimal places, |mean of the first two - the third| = 0.58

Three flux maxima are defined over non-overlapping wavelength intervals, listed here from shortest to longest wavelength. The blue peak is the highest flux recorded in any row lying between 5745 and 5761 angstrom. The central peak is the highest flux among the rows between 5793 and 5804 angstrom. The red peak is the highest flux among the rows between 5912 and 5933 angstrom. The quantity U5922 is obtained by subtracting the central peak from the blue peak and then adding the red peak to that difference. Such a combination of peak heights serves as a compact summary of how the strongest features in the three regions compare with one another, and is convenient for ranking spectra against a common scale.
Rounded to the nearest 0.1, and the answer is 14.0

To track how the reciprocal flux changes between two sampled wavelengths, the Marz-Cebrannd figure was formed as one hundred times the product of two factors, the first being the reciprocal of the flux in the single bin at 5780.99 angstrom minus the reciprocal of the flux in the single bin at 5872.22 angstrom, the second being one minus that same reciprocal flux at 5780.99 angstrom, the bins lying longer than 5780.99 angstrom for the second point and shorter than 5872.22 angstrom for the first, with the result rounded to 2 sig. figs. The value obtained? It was 1.3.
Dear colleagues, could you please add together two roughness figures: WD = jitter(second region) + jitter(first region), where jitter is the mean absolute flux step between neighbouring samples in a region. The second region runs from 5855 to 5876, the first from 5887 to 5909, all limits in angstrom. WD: 1.93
